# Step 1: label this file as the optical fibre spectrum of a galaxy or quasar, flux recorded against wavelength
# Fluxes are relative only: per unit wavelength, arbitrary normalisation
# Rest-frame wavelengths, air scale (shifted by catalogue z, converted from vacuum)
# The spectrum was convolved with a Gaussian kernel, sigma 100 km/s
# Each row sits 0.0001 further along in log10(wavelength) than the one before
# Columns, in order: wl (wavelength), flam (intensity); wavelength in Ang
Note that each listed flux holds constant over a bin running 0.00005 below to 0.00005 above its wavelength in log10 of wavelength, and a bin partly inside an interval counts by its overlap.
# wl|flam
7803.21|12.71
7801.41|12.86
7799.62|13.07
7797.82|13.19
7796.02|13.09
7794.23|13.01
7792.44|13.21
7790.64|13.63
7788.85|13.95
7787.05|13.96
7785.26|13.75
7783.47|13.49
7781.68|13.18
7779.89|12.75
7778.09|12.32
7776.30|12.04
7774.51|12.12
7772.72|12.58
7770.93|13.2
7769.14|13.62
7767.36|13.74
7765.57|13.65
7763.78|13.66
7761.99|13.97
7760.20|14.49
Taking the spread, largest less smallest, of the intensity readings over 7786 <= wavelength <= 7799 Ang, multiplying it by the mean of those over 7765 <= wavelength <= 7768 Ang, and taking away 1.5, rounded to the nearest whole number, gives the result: 12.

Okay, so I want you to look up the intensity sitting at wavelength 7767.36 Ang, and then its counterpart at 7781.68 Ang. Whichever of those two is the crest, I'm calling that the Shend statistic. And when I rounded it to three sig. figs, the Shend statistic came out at 13.7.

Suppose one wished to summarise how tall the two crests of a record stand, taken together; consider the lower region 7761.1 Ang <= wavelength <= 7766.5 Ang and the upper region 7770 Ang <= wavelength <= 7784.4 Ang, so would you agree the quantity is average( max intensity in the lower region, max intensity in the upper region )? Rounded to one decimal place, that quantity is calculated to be 13.7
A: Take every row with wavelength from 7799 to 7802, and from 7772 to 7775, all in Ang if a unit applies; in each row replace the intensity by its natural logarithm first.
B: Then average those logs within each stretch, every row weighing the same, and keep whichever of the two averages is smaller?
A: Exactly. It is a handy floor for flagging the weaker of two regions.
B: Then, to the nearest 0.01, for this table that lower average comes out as 2.51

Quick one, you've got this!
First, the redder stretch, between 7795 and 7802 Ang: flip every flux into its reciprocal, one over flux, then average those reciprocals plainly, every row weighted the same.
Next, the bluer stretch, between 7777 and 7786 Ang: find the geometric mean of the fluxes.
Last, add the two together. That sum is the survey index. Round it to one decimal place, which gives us 13.2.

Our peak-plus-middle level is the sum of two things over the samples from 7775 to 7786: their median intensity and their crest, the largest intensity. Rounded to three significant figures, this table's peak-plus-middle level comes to 26.7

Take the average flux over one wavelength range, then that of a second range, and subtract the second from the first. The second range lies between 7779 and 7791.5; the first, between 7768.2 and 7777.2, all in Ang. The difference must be -0.8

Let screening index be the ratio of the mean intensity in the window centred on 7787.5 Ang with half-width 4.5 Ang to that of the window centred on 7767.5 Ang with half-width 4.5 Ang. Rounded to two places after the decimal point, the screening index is 1.01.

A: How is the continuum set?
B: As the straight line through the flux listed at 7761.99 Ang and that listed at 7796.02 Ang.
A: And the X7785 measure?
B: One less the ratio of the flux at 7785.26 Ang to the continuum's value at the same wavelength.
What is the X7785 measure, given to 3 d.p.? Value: -0.029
